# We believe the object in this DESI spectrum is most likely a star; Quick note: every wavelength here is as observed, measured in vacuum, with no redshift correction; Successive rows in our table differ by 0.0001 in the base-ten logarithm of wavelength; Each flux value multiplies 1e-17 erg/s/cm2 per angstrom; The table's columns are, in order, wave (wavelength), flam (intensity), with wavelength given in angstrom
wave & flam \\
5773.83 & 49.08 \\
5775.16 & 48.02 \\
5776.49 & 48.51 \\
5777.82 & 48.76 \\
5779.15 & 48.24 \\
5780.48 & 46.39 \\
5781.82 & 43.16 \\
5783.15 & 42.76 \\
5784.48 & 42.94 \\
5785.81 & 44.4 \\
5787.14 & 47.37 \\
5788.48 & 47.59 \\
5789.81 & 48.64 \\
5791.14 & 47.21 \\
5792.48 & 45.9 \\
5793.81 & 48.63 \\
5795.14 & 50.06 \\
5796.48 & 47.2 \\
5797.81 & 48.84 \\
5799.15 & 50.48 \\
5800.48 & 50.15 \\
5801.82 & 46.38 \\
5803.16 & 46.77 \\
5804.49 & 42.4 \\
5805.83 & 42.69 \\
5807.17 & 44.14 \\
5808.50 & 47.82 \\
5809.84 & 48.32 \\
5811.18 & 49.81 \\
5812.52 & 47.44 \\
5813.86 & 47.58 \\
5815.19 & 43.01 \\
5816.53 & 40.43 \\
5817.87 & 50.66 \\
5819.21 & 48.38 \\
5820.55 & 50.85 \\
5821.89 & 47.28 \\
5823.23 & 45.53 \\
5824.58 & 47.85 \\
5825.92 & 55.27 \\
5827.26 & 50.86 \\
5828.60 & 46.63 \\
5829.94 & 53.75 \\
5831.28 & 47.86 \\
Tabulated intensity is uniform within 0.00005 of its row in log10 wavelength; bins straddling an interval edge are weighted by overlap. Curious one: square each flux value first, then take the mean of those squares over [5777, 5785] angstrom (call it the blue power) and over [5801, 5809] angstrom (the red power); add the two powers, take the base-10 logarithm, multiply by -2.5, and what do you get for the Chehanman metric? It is -9.03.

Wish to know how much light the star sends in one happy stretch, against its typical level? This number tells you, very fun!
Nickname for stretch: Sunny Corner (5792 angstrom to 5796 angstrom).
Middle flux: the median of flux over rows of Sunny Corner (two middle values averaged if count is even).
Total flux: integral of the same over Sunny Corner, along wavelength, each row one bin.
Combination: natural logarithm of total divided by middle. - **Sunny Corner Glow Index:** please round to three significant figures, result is 1.38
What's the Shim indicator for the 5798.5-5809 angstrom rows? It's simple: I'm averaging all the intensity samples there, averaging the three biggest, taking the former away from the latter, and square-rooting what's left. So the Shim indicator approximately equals 1.77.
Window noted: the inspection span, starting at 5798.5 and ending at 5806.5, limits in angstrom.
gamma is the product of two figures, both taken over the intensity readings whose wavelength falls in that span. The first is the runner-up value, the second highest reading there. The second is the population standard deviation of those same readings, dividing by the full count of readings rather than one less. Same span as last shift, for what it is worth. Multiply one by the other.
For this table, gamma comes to 159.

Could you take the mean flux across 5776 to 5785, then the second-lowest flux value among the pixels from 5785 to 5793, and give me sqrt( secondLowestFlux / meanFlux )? 1.00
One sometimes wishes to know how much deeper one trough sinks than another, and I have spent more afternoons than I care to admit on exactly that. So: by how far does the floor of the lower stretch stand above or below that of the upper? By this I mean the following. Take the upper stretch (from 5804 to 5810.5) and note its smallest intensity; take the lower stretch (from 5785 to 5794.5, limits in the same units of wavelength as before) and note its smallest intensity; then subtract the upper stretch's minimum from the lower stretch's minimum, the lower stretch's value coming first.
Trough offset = 2.0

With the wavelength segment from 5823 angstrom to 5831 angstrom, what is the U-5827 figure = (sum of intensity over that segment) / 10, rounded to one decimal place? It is 30.0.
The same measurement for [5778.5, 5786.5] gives 26.8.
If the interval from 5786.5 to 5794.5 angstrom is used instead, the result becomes 28.5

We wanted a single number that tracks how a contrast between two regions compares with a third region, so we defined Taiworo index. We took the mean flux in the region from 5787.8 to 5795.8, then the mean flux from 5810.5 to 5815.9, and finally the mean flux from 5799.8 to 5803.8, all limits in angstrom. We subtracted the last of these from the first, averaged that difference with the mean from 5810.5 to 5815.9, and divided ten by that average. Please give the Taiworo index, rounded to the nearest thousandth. 0.424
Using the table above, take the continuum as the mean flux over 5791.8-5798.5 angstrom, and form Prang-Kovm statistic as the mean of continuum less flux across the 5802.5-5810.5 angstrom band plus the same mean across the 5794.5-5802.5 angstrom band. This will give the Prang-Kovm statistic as 2.0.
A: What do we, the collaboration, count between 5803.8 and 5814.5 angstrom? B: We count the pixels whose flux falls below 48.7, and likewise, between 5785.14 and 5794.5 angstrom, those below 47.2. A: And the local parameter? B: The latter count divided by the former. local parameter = 0.29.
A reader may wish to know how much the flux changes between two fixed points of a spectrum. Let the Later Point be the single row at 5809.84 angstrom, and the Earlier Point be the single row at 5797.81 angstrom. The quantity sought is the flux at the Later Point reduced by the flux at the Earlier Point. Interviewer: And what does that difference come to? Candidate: -1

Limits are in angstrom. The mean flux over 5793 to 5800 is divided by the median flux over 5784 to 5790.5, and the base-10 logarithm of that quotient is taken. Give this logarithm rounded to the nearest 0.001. 0.015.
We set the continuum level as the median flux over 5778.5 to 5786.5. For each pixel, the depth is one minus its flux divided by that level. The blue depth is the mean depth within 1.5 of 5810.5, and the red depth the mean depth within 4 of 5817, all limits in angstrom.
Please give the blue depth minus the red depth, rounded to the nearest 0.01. -0.05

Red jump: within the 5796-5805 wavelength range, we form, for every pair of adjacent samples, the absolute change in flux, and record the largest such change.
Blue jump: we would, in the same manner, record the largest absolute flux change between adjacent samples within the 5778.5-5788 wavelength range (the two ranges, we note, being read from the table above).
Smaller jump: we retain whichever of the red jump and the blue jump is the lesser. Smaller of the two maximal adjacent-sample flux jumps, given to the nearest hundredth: 3.23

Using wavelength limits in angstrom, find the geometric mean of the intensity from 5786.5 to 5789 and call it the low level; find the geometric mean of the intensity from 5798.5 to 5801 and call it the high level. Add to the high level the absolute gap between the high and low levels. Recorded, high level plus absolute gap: 53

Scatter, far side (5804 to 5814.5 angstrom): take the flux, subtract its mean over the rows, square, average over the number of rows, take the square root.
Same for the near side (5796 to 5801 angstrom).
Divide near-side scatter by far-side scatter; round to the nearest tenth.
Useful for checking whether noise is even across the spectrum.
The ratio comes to 0.5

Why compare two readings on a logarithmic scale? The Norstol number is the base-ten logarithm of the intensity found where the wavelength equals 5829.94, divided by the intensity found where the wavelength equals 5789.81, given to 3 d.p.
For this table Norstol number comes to 0.043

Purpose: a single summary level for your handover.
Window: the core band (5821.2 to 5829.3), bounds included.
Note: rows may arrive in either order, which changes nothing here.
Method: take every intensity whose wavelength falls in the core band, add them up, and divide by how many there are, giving 48.9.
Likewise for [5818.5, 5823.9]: 48.0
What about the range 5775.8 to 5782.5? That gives 47.0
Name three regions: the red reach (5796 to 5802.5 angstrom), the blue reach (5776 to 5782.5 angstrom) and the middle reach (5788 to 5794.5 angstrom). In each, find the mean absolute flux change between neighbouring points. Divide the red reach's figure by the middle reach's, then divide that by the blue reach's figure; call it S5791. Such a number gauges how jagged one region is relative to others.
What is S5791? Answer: 0.77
